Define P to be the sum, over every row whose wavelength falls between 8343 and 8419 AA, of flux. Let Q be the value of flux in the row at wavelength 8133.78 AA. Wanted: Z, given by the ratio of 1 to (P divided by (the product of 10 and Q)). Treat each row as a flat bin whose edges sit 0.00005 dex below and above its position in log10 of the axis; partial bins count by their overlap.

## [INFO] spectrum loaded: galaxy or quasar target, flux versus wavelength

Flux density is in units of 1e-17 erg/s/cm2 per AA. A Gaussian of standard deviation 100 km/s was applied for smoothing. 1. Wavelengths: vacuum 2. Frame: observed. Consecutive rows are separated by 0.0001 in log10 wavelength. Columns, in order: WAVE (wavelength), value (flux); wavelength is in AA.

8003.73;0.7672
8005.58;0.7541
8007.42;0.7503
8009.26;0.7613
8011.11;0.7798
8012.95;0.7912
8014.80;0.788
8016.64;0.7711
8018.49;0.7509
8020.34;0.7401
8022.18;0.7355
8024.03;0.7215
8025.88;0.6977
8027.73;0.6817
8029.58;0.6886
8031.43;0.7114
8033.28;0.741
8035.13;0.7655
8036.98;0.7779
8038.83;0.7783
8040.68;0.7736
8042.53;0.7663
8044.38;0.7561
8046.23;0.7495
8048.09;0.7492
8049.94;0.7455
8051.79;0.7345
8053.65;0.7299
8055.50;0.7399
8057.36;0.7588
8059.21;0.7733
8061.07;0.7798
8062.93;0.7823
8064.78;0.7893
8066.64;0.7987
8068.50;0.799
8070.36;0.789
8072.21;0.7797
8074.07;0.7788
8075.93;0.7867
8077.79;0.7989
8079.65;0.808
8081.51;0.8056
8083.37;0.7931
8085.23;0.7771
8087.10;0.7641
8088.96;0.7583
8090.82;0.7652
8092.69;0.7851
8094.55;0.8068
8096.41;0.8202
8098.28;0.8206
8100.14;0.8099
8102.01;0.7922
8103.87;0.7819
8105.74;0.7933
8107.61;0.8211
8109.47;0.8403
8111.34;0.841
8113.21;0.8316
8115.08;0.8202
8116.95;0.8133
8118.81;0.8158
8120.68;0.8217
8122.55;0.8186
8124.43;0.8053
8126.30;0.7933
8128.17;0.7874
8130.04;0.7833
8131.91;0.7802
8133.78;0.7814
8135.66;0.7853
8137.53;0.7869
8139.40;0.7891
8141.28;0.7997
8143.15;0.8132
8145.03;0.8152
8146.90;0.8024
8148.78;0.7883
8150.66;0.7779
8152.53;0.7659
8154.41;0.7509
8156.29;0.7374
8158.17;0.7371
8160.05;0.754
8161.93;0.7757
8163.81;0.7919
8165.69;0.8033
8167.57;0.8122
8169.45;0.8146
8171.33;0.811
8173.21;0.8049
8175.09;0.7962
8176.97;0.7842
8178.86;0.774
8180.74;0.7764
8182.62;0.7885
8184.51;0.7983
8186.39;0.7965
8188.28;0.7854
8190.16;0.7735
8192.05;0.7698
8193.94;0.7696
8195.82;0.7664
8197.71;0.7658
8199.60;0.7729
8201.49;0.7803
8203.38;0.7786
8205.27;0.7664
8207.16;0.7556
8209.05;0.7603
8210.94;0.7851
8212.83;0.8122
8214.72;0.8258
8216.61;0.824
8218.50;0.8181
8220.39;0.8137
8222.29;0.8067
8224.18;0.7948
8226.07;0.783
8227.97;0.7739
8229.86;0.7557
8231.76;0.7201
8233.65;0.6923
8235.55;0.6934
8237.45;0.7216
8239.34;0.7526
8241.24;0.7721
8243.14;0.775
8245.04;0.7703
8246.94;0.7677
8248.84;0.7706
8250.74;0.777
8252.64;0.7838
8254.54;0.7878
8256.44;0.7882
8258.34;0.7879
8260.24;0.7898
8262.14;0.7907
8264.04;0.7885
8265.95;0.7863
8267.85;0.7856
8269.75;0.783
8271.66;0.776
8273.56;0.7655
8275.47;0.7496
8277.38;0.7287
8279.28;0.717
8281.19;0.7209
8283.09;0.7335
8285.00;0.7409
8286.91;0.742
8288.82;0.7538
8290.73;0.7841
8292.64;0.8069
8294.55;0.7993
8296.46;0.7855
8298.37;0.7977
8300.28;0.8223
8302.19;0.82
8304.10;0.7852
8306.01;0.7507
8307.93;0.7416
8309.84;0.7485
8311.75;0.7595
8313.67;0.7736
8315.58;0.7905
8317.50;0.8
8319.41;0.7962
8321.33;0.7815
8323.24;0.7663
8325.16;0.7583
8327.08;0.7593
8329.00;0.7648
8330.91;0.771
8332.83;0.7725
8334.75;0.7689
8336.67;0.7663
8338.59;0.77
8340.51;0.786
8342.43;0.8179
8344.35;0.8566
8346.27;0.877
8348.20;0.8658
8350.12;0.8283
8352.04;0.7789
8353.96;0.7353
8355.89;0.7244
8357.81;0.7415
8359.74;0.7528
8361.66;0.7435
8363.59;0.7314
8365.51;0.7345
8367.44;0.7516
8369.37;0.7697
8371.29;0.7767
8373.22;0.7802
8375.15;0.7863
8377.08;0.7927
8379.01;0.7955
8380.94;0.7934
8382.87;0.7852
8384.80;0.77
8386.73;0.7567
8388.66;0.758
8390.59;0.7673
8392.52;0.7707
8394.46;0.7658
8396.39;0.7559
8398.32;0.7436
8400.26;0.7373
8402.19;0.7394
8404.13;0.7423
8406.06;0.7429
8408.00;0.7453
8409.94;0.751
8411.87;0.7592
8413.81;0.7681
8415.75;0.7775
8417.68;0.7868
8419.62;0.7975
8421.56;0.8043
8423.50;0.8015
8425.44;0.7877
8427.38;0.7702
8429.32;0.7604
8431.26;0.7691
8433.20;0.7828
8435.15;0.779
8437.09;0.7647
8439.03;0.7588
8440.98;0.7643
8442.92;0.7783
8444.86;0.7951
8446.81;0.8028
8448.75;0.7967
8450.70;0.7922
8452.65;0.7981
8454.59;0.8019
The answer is 0.26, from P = 30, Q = 0.7814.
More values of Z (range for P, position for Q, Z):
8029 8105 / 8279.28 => 0.23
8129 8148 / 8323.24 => 0.97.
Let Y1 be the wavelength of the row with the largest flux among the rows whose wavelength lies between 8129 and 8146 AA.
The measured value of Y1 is 8145.03 AA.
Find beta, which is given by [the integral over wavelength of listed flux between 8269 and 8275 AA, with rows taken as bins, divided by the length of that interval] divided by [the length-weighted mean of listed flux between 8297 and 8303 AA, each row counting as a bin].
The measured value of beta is 0.95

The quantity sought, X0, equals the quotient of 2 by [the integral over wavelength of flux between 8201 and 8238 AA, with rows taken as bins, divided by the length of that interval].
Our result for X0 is 2.59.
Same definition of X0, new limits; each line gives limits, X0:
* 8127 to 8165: 2.56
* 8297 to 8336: 2.58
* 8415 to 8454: 2.55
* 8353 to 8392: 2.62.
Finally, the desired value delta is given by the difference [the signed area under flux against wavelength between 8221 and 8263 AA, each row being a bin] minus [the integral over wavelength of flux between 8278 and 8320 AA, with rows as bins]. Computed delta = -0.2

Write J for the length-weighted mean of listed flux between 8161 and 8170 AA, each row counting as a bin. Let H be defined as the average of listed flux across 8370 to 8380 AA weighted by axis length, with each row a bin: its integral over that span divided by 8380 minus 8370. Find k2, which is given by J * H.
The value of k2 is 0.63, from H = 0.786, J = 0.799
